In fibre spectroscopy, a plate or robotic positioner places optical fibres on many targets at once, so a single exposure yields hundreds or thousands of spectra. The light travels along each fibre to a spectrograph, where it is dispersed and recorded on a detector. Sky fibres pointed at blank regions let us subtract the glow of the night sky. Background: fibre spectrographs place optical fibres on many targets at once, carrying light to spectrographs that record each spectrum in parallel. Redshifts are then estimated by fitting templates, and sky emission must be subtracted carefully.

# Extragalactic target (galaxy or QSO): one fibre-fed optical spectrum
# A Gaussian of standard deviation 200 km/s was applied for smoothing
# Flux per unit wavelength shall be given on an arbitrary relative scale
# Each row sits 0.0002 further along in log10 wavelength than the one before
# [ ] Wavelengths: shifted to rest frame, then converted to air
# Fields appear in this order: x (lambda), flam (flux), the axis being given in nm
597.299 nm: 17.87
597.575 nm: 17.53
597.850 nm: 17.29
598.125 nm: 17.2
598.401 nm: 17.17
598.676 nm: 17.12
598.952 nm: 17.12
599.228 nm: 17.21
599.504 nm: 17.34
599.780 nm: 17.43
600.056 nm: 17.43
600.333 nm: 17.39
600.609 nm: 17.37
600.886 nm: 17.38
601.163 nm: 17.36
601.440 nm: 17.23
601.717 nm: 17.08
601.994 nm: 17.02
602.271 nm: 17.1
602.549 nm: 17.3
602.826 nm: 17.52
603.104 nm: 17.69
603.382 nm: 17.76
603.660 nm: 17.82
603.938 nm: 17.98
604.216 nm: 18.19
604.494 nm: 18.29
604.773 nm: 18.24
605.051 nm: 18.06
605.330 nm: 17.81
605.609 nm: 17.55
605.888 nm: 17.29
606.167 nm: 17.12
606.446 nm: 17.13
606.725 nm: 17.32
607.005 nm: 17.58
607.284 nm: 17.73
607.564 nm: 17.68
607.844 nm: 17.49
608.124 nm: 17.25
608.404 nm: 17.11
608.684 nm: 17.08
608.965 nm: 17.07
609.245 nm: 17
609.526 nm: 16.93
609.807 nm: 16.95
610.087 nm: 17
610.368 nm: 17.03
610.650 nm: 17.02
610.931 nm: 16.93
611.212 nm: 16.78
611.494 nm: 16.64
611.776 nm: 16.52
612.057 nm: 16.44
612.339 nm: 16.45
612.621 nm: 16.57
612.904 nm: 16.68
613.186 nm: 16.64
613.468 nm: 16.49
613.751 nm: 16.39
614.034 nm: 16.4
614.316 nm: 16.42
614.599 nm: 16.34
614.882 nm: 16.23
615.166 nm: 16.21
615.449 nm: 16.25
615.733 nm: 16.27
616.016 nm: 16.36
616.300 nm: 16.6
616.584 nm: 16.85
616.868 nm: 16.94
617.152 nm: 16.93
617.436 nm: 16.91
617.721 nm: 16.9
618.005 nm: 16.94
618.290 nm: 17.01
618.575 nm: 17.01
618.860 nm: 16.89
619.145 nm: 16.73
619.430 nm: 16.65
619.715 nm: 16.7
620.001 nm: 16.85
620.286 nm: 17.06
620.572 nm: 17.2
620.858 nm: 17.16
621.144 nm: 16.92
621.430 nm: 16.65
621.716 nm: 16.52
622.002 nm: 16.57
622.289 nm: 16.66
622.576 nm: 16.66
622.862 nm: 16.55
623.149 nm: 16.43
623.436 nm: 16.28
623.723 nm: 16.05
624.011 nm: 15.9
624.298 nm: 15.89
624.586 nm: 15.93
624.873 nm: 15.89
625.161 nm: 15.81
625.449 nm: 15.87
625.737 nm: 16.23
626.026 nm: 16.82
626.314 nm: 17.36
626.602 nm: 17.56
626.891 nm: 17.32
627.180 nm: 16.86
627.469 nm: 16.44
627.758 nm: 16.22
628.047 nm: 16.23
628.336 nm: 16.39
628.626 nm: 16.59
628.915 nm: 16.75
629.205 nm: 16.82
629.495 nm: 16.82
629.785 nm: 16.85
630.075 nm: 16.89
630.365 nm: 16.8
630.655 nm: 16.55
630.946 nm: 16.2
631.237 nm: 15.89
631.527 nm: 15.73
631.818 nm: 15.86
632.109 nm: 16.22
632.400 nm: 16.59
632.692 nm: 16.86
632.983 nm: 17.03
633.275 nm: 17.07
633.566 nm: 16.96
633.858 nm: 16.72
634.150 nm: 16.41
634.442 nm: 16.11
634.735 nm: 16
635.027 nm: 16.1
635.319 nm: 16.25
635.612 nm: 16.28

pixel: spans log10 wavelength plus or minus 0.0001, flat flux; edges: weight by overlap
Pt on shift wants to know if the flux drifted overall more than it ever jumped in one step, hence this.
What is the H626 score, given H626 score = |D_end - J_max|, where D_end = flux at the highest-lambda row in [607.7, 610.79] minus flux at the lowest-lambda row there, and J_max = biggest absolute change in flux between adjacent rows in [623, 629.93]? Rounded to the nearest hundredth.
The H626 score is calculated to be 1.06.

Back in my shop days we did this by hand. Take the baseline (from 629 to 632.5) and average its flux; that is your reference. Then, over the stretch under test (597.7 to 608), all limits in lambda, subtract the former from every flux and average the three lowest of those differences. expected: 0.63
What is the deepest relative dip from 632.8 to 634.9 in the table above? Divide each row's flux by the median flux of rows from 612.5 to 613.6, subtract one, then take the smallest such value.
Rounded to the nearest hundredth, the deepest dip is -0.04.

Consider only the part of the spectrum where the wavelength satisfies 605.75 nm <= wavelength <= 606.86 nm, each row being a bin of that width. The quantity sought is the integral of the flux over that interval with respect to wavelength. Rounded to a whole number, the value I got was 19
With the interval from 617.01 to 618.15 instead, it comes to 19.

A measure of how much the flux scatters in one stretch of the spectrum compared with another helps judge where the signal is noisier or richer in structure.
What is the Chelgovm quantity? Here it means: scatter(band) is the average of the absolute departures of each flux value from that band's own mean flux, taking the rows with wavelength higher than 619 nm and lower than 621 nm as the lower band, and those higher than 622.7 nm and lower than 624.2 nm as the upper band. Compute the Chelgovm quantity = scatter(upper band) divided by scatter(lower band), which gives 1.1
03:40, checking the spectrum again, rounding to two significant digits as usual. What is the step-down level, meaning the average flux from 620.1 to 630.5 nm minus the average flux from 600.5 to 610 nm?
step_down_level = -0.87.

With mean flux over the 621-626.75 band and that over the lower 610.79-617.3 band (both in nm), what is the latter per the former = 1.01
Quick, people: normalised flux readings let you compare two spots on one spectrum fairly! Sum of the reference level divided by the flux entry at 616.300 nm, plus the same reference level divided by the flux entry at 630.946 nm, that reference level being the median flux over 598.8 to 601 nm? 2.12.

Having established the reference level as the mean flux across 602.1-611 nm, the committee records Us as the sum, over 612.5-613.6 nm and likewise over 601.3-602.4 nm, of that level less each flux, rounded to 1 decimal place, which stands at 4.7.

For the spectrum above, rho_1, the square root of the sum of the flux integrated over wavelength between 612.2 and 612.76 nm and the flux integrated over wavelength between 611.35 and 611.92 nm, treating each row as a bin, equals 4.32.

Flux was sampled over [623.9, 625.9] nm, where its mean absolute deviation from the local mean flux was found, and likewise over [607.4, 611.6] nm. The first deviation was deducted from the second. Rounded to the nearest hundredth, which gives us 0.09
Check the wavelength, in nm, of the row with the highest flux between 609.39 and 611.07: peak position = 610.368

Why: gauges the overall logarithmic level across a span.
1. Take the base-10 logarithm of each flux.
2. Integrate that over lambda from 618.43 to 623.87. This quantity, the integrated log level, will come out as 6.65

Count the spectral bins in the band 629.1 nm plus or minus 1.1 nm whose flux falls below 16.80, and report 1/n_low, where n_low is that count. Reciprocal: 0.25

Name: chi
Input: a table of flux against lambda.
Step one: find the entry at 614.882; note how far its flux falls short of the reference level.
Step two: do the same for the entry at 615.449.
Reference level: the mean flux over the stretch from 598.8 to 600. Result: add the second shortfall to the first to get 2.1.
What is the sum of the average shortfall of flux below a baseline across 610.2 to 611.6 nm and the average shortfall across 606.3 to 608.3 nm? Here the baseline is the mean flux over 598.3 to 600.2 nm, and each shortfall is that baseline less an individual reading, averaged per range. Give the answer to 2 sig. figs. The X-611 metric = 0.19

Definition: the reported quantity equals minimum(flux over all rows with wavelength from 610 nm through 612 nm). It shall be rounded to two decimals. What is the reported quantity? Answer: 16.52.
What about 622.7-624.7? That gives 15.89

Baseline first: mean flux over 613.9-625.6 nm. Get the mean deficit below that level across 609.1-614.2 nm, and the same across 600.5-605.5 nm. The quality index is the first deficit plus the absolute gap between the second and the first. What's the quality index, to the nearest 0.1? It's 0.7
